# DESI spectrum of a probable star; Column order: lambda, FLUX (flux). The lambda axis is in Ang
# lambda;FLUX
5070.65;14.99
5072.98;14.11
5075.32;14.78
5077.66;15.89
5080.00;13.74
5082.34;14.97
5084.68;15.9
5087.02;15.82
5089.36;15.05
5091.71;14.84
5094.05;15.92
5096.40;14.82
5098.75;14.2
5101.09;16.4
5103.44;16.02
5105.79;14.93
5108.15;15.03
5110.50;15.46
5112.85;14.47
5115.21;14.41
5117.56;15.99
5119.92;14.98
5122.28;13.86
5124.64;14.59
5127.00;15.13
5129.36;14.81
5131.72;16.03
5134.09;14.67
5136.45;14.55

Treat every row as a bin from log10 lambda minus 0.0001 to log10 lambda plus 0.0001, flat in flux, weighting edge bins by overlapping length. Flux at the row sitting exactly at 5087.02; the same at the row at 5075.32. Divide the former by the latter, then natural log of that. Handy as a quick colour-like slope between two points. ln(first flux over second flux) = 0.068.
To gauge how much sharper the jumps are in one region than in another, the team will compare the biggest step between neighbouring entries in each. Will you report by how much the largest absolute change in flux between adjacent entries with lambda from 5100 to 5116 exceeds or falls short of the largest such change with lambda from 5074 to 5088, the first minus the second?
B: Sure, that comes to -1.1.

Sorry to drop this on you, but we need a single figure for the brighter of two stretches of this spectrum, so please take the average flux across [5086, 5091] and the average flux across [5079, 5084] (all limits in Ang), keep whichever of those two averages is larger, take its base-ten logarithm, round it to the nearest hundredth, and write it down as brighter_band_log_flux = 1.19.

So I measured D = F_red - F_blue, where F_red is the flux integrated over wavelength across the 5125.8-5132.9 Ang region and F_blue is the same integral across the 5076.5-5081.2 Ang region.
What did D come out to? 39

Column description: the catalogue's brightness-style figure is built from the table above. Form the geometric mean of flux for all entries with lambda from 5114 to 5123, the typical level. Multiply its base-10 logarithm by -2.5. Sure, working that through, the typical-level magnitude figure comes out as -2.92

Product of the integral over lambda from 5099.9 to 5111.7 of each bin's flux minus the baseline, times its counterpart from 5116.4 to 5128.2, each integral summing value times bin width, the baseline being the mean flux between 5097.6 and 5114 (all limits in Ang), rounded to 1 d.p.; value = -14.9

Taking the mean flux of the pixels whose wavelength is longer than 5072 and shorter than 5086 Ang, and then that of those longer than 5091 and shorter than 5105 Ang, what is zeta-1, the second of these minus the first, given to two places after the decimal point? 0.47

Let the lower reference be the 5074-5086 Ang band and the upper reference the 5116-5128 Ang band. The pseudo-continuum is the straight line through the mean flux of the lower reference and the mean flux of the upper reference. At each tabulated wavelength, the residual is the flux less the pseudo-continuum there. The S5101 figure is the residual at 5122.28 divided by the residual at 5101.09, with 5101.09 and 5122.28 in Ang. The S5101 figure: -0.7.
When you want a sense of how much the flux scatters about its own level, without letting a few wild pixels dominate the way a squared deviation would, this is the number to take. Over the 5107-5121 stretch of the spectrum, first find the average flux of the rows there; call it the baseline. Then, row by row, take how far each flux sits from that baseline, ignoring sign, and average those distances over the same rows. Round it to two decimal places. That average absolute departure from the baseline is 0.45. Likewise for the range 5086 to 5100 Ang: 0.51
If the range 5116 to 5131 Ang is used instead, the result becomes 0.47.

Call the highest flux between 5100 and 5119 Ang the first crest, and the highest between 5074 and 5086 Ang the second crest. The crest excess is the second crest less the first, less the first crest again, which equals -16.9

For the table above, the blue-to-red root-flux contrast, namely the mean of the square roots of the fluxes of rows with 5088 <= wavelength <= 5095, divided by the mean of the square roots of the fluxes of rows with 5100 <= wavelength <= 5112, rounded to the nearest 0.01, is 0.99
